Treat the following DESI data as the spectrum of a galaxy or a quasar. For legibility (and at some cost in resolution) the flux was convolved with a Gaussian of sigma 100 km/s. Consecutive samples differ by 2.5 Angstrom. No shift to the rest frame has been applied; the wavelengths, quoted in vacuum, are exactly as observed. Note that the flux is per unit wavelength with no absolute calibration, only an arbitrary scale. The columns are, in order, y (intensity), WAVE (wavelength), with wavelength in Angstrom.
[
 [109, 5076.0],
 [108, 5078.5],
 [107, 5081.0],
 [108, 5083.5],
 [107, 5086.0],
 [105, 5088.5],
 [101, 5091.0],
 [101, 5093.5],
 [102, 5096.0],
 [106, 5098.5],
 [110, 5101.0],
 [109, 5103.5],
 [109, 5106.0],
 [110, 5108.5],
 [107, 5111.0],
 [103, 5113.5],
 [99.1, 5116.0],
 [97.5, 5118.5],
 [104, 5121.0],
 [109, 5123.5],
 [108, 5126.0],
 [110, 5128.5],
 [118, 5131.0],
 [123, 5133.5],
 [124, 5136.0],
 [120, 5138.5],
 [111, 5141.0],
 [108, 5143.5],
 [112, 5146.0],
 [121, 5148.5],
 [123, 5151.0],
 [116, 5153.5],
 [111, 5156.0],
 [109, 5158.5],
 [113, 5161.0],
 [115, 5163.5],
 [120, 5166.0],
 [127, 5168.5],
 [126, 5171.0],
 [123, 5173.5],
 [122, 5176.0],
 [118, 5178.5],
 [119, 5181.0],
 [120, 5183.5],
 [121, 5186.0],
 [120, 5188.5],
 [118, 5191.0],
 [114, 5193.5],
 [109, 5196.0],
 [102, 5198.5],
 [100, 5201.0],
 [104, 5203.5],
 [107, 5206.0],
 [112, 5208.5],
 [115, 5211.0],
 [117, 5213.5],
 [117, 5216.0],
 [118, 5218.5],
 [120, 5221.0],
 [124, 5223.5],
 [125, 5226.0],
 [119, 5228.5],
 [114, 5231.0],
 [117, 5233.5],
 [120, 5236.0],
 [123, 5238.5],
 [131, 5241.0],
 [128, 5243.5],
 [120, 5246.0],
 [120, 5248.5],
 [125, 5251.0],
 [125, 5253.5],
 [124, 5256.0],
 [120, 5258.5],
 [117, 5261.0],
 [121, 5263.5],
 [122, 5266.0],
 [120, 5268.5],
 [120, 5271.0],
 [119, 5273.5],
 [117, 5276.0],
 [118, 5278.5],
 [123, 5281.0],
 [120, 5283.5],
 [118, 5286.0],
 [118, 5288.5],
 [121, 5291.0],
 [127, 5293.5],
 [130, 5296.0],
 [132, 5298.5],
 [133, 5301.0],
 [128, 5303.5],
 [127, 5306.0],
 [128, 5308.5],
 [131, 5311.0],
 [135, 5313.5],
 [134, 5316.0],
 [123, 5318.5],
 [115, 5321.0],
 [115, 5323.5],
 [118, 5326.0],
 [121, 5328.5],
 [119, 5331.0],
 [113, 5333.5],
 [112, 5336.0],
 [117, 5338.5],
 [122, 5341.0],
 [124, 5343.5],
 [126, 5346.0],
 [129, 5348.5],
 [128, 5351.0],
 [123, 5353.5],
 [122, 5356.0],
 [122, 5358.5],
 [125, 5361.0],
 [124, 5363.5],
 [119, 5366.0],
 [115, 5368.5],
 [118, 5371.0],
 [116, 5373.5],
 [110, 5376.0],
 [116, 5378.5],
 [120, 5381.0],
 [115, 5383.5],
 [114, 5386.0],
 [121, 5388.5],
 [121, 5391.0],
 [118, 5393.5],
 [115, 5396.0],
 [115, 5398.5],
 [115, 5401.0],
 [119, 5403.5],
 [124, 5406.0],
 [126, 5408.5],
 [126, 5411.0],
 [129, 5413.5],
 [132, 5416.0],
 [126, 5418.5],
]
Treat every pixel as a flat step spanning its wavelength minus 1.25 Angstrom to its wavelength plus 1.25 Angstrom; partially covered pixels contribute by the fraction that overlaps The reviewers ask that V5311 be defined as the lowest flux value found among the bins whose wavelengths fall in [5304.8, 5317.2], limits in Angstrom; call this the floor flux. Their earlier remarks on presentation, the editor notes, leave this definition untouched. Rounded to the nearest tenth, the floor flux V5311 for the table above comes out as 127.0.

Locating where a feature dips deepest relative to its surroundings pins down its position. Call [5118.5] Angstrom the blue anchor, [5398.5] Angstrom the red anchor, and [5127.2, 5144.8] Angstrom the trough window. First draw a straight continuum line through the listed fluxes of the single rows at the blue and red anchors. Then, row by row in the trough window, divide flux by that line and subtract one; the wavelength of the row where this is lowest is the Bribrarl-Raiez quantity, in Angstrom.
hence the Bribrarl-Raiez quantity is 5143.5 Angstrom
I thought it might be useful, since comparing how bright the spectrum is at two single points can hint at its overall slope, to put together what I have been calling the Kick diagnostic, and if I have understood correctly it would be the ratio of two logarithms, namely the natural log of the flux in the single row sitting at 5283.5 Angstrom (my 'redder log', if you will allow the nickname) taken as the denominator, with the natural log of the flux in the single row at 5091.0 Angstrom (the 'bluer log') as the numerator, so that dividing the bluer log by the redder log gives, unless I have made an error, 0.96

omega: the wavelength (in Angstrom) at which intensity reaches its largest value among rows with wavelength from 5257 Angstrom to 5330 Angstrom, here 5313.5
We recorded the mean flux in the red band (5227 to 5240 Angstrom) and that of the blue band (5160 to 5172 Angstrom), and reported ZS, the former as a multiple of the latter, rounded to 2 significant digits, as 0.99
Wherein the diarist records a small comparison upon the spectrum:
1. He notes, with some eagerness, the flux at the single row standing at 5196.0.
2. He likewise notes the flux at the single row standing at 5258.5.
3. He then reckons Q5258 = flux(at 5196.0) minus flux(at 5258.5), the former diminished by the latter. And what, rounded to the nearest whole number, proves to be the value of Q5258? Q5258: -11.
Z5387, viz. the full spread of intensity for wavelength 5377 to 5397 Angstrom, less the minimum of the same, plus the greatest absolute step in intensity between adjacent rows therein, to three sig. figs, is -100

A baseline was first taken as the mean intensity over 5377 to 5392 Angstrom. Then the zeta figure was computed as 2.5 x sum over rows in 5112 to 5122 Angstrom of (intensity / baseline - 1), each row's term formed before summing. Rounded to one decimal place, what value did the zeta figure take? -1.4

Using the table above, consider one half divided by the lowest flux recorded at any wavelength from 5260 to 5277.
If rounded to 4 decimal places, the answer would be 0.0043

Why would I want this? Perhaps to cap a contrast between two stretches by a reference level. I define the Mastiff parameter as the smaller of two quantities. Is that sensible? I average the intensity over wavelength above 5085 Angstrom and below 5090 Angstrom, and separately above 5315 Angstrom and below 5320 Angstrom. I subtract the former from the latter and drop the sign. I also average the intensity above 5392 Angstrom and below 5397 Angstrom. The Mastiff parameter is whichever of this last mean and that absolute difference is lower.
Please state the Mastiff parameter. 22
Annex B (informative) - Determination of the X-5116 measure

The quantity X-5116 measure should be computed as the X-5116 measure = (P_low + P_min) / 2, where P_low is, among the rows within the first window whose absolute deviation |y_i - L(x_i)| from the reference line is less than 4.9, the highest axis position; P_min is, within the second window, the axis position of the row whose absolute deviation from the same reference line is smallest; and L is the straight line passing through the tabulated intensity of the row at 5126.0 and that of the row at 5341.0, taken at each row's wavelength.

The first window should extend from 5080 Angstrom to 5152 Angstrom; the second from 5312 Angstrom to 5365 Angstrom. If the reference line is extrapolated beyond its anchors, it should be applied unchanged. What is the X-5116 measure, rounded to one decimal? 5243.5 Angstrom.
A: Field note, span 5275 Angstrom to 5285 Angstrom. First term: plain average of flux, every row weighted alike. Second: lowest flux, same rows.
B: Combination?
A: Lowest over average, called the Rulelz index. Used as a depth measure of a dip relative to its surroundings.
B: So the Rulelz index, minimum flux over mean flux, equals 0.979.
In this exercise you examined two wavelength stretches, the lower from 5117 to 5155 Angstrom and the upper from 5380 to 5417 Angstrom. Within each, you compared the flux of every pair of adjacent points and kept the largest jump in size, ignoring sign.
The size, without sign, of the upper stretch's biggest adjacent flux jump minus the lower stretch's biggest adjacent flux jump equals 2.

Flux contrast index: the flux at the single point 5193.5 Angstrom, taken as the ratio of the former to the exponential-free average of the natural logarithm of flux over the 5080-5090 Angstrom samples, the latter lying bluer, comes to 24.4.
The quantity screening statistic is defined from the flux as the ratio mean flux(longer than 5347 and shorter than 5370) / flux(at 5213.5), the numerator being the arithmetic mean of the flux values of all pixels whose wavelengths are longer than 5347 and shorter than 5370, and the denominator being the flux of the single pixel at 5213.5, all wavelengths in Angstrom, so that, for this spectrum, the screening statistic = 1.05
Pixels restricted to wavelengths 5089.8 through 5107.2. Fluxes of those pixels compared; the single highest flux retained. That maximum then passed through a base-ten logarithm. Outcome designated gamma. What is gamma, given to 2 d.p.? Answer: 2.04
